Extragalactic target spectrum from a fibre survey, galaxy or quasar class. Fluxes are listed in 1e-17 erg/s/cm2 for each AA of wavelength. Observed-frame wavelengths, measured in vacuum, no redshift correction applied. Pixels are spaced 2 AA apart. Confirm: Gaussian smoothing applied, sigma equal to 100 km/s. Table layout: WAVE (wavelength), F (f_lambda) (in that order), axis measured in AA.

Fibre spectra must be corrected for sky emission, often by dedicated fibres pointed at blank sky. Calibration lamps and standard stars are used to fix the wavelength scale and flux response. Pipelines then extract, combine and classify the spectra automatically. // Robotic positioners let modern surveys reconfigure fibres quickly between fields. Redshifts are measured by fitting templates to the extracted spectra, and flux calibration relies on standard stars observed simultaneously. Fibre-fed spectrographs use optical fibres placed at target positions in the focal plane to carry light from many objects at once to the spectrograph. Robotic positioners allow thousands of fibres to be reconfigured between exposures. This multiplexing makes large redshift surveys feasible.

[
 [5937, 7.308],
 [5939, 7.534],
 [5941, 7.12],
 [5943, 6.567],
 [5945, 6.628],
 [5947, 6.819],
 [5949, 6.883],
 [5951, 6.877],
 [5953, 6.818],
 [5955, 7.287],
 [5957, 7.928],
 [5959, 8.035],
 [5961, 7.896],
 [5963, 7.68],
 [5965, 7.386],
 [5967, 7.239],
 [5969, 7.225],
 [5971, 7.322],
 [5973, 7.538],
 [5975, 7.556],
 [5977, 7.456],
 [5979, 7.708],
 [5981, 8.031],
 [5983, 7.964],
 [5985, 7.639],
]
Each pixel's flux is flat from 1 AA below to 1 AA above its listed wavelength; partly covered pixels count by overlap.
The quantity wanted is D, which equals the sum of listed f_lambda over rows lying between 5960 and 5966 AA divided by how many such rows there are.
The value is 7.7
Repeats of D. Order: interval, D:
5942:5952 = 6.8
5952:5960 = 7.5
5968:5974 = 7.4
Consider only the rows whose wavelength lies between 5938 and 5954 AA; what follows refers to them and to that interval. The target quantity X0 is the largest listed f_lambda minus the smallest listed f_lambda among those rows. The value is 1.0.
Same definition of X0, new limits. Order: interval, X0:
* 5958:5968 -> 0.8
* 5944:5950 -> 0.3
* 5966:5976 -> 0.3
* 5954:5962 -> 0.7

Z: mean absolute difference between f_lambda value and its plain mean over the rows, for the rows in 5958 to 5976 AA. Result 0.22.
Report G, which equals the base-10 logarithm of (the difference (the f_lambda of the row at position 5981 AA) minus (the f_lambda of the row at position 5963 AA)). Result -0.5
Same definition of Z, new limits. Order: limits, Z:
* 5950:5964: 0.44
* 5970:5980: 0.10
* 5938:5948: 0.31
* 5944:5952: 0.09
